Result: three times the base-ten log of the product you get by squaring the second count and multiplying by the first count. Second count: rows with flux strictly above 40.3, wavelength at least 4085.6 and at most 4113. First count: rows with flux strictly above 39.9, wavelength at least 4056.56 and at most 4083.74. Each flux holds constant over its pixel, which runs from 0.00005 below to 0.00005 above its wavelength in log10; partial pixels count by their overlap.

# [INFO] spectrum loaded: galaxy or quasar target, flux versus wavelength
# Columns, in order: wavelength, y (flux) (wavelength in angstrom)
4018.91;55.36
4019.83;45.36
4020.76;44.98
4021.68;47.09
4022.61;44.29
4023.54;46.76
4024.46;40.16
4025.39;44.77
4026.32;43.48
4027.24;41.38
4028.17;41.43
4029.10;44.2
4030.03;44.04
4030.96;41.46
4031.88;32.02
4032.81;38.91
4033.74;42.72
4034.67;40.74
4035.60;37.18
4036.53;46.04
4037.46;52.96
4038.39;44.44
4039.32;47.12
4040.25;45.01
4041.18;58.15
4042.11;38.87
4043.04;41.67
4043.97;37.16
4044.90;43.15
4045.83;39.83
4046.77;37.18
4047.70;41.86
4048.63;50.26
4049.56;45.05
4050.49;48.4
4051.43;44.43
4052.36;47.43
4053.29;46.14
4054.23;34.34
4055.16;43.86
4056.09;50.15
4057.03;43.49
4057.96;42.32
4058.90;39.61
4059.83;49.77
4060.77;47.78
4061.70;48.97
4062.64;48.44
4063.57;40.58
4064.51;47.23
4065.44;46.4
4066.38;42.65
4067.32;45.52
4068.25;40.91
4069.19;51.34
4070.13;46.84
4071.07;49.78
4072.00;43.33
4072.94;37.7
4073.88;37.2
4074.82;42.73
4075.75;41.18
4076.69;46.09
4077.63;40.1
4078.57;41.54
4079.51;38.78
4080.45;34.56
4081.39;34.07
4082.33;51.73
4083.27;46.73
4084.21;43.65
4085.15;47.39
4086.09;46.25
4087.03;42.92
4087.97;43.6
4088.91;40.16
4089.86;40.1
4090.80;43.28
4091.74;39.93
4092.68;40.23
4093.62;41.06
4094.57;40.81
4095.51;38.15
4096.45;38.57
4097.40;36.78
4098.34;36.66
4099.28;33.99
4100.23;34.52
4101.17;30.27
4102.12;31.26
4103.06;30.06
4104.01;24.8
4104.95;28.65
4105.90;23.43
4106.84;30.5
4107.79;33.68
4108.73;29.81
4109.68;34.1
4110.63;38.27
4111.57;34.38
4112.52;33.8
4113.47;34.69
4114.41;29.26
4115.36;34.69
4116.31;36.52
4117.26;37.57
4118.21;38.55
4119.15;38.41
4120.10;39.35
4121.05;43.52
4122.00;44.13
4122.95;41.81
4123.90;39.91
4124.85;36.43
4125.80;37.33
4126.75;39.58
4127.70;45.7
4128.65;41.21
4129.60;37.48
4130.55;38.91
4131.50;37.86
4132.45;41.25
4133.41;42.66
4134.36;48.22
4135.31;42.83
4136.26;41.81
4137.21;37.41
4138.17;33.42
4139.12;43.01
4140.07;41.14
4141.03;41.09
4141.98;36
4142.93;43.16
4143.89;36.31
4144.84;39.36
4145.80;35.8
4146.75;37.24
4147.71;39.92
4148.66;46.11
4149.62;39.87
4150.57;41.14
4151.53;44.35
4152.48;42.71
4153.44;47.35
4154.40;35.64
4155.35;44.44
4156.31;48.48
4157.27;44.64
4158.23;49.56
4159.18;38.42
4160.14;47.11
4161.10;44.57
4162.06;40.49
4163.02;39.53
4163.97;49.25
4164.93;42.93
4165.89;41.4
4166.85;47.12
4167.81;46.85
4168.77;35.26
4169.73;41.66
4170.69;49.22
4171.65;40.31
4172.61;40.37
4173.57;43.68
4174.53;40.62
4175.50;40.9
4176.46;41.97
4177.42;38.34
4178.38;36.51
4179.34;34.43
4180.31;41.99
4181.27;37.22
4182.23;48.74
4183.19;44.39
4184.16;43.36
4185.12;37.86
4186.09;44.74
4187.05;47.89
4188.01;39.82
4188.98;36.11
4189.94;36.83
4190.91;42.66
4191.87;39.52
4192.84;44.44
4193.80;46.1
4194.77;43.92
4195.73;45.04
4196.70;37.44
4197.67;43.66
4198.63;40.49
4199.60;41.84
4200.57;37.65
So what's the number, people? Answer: 8.8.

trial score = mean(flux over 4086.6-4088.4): 43.3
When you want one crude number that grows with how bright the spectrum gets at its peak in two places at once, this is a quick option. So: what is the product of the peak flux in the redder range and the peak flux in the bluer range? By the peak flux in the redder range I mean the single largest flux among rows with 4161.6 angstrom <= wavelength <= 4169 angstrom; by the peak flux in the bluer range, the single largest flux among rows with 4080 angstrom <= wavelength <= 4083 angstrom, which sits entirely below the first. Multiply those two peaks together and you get 2548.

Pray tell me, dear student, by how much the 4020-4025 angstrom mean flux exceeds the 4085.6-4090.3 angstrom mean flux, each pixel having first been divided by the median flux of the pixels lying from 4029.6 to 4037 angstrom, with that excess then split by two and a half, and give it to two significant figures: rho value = 0.020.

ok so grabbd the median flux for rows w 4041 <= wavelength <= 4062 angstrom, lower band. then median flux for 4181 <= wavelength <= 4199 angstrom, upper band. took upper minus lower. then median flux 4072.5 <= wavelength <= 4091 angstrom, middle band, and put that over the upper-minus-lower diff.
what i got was -84.3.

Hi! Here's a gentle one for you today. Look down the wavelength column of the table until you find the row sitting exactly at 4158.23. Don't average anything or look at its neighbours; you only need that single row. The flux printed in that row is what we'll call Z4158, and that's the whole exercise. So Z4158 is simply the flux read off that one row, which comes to 49.56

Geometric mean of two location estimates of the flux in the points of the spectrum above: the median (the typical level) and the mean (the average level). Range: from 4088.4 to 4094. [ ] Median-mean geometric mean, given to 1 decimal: 40.5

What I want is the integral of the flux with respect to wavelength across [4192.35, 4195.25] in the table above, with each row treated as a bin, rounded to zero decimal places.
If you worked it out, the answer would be 130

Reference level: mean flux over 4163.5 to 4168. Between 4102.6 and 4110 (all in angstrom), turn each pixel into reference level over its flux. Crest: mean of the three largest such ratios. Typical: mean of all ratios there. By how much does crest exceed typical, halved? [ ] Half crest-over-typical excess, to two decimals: 0.11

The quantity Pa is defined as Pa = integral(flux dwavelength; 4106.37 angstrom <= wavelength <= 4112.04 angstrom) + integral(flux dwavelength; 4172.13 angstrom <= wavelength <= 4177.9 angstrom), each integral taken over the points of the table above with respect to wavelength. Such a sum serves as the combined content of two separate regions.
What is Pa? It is 426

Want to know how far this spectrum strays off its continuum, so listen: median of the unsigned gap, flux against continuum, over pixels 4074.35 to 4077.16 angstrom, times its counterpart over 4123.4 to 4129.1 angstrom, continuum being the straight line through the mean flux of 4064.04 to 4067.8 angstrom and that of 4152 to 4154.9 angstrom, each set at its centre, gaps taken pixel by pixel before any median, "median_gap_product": 8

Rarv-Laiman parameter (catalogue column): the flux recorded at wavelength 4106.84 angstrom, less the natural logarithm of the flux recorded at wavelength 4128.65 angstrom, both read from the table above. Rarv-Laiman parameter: 27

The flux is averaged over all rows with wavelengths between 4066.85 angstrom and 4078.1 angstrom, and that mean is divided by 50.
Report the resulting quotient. 0.871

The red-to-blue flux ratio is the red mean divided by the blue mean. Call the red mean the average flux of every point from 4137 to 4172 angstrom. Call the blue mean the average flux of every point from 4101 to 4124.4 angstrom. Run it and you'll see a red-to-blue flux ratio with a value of 1.22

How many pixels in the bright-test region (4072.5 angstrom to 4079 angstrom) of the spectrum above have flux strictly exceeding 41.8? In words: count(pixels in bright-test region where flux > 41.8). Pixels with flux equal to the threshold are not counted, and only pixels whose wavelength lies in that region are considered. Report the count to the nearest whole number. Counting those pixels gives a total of 2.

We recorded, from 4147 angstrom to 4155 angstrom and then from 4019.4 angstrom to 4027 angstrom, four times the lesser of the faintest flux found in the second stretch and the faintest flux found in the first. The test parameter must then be 143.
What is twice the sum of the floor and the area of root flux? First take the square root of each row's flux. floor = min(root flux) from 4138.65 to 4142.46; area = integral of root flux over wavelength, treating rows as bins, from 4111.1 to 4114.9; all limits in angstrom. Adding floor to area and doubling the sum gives 56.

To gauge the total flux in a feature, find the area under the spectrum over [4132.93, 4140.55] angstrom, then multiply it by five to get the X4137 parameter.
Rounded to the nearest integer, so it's 1574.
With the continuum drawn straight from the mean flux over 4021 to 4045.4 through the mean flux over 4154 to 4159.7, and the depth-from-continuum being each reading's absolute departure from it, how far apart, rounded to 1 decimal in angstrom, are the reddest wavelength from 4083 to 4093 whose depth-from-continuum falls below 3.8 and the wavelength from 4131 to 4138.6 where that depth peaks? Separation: 45.5 angstrom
